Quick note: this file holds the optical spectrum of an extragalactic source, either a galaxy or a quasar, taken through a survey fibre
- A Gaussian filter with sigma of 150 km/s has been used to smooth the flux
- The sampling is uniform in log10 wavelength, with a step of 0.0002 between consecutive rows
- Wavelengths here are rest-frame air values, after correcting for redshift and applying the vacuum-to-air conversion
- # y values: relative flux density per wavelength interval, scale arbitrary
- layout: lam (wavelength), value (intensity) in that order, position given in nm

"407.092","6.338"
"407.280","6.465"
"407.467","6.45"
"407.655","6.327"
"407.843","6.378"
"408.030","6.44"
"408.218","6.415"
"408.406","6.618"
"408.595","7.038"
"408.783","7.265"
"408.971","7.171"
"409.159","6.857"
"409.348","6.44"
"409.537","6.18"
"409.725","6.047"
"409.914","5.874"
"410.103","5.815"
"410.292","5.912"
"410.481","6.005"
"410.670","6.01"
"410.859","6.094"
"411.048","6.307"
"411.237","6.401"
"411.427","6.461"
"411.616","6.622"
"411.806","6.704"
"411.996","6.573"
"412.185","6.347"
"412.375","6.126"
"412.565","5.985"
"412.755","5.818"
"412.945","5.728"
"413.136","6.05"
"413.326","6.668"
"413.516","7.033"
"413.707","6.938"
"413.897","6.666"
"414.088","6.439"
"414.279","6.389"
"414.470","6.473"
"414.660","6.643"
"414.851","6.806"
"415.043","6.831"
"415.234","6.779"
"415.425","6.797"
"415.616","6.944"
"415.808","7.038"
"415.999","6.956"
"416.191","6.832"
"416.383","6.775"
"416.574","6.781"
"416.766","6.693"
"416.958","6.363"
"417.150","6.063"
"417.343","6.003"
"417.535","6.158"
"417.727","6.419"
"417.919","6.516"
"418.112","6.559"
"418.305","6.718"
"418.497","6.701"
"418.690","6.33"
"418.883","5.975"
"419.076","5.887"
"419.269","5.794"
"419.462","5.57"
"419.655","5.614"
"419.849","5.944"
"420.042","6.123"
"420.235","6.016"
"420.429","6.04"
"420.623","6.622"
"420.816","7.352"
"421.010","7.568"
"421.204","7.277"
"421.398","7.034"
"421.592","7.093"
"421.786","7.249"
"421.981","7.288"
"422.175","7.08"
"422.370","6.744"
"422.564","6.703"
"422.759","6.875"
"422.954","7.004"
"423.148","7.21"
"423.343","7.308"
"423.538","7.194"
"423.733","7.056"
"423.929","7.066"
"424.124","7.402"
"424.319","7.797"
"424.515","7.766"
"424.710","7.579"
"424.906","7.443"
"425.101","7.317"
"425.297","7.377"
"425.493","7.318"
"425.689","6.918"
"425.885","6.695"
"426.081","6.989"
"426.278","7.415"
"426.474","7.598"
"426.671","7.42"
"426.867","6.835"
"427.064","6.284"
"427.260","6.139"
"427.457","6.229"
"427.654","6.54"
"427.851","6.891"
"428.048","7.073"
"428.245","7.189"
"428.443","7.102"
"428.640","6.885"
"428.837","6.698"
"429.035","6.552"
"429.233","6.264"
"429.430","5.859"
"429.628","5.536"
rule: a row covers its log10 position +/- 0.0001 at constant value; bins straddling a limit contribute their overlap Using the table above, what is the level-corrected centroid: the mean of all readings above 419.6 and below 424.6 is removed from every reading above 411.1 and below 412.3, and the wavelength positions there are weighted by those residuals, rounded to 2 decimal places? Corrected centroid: 411.71 nm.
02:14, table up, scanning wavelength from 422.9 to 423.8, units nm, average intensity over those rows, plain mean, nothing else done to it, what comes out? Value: 7.2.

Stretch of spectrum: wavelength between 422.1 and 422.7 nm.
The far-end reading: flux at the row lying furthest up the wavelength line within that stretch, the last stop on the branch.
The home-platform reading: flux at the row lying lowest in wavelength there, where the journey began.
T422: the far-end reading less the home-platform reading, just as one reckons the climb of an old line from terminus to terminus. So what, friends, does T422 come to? -0.4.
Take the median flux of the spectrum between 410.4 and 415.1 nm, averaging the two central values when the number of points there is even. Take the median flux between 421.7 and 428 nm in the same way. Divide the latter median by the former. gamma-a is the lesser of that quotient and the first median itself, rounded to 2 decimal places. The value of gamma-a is 1.11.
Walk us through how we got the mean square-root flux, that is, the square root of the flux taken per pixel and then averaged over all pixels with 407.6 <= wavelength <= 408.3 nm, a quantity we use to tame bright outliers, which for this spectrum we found 2.53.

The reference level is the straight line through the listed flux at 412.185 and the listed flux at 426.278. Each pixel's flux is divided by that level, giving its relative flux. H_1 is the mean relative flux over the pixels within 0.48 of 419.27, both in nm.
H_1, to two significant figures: 0.84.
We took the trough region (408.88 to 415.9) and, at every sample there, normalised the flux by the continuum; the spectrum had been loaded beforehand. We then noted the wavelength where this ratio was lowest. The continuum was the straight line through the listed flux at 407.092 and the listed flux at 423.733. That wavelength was 412.945 nm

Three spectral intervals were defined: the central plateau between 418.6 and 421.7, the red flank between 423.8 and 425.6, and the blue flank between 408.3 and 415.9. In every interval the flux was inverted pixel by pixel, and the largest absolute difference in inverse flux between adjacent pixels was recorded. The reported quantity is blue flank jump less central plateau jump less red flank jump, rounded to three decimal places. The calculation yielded -0.007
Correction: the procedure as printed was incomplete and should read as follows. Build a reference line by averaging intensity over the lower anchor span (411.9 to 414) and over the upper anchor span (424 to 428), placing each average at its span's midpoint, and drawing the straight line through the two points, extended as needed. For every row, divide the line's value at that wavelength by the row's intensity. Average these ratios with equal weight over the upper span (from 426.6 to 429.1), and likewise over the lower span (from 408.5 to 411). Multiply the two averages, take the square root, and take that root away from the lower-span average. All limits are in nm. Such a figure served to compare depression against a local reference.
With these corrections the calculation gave -0.045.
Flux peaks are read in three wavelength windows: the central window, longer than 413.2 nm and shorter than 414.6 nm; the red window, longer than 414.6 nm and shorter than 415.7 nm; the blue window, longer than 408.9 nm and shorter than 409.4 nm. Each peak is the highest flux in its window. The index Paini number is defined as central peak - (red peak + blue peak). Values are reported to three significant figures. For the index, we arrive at -7.08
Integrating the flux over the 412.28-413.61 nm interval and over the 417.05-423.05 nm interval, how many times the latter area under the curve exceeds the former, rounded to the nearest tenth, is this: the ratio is 4.7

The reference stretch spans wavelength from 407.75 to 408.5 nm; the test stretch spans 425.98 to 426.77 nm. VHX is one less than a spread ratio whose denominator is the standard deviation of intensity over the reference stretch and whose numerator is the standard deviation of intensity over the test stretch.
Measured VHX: 1.4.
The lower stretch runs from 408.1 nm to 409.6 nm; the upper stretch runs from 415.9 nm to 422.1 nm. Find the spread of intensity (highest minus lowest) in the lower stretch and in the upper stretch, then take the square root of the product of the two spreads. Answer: 1.47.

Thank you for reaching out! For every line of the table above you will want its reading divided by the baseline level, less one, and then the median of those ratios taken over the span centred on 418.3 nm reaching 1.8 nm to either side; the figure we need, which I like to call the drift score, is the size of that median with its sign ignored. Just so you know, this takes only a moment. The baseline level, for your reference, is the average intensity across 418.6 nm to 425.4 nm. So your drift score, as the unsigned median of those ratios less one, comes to 0.101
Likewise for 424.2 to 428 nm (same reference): 0.068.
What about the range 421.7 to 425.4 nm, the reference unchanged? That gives 0.058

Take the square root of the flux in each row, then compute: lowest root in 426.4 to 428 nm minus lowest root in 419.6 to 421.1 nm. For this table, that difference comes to 0.11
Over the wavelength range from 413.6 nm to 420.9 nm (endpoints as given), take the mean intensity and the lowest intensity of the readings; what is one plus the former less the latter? 1.89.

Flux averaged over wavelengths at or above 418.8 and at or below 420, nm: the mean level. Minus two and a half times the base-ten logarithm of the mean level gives -1.91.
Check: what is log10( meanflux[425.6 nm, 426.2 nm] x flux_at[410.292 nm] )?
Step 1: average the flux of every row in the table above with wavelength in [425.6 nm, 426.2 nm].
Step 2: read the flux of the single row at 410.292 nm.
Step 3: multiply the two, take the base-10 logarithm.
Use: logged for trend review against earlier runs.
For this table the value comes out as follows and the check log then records 1.61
